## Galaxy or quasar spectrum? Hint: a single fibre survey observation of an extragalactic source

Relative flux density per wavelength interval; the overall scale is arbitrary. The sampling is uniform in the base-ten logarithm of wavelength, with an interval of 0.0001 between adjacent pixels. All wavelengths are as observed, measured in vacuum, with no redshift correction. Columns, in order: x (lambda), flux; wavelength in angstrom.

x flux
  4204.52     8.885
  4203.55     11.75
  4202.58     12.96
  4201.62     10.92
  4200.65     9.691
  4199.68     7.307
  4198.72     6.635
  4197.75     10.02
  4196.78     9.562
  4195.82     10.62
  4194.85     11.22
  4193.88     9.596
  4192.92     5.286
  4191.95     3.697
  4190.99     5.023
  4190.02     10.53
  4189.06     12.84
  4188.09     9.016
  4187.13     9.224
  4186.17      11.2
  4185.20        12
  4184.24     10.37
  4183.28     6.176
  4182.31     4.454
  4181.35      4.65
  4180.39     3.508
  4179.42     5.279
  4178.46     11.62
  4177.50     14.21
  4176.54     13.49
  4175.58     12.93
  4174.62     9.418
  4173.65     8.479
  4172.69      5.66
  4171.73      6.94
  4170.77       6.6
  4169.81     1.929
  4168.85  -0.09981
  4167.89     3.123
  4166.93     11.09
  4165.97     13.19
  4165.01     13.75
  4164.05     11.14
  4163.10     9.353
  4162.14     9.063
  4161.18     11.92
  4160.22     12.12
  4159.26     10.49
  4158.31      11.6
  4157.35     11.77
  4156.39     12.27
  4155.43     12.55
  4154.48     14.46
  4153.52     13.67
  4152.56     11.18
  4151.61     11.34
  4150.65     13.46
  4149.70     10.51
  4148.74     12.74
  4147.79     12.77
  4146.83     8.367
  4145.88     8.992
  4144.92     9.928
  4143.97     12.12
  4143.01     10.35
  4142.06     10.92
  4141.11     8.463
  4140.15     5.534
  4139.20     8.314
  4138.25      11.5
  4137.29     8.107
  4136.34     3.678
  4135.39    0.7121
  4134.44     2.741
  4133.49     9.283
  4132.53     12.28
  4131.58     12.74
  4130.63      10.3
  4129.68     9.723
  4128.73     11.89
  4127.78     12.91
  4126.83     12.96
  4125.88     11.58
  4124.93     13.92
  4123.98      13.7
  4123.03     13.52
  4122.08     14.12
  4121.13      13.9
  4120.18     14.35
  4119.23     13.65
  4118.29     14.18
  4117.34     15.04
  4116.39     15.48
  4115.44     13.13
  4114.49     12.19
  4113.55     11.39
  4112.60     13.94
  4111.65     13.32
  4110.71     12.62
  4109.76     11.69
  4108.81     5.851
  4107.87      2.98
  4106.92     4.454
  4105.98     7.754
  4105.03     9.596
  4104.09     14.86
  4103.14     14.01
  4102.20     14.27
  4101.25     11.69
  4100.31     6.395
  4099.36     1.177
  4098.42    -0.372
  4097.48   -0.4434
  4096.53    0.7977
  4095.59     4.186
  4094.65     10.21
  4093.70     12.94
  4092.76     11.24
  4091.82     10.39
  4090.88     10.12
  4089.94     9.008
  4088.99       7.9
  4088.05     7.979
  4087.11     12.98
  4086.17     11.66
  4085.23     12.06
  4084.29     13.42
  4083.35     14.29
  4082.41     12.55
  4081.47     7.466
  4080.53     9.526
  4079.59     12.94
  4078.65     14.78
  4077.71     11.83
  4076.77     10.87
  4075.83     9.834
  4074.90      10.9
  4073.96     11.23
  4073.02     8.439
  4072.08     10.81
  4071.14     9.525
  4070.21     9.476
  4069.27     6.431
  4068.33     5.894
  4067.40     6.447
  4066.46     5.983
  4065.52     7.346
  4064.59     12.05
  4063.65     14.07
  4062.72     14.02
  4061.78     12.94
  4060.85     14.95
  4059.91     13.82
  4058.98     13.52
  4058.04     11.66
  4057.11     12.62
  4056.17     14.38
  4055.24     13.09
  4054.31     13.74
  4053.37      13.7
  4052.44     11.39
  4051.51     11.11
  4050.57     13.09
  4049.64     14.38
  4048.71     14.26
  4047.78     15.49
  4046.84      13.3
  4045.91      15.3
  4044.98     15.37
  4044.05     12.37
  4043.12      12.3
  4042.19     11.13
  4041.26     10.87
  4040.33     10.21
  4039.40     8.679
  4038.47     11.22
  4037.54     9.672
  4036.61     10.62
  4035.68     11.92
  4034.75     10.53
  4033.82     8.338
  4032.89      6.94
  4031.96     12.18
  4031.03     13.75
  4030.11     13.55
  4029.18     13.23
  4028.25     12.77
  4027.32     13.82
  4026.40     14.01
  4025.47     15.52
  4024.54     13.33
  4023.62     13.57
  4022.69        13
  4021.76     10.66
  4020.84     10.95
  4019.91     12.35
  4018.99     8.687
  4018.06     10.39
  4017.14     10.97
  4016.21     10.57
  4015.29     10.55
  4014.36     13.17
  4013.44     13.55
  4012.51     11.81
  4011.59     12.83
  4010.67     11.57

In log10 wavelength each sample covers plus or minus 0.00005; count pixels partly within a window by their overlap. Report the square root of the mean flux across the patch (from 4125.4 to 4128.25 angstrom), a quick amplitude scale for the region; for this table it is 3.5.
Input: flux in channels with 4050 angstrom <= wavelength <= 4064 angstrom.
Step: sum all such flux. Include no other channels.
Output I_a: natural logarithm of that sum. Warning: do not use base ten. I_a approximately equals 5.3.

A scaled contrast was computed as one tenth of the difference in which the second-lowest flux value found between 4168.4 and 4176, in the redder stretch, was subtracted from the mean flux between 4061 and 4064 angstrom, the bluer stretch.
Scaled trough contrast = 1.2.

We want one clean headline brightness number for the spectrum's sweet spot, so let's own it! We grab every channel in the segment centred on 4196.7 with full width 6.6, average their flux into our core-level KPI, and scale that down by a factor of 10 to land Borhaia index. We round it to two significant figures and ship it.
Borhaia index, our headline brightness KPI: 0.93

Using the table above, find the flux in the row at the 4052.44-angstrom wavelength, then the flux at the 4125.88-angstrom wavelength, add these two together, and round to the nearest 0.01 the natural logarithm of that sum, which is 3.13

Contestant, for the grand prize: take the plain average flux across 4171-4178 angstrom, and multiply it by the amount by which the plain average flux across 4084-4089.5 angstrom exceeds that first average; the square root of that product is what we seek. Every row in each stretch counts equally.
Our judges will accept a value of 2.9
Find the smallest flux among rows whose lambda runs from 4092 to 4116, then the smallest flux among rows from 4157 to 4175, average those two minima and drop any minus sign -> 0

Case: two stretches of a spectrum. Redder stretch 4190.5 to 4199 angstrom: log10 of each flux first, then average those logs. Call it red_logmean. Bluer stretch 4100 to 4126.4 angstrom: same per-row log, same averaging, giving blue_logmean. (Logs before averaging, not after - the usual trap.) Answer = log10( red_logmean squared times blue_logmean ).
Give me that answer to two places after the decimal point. -0.10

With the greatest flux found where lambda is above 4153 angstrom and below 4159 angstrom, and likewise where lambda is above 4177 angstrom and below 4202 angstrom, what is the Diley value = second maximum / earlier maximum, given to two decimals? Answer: 0.98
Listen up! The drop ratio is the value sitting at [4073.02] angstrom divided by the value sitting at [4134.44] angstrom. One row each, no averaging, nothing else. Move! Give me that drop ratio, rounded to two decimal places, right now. 3.08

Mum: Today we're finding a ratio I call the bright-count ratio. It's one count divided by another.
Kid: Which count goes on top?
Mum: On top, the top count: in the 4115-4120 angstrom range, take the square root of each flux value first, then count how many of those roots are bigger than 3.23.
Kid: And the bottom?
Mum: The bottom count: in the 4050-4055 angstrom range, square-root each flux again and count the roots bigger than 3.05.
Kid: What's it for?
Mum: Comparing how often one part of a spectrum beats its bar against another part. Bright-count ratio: 1.0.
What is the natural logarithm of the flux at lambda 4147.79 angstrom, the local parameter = 2.55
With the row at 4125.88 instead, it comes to 2.45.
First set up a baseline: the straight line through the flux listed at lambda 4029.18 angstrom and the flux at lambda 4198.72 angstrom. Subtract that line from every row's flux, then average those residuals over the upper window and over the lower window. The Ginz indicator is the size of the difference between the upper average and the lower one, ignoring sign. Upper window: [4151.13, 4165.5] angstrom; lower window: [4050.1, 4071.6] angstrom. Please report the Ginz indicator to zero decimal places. 4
